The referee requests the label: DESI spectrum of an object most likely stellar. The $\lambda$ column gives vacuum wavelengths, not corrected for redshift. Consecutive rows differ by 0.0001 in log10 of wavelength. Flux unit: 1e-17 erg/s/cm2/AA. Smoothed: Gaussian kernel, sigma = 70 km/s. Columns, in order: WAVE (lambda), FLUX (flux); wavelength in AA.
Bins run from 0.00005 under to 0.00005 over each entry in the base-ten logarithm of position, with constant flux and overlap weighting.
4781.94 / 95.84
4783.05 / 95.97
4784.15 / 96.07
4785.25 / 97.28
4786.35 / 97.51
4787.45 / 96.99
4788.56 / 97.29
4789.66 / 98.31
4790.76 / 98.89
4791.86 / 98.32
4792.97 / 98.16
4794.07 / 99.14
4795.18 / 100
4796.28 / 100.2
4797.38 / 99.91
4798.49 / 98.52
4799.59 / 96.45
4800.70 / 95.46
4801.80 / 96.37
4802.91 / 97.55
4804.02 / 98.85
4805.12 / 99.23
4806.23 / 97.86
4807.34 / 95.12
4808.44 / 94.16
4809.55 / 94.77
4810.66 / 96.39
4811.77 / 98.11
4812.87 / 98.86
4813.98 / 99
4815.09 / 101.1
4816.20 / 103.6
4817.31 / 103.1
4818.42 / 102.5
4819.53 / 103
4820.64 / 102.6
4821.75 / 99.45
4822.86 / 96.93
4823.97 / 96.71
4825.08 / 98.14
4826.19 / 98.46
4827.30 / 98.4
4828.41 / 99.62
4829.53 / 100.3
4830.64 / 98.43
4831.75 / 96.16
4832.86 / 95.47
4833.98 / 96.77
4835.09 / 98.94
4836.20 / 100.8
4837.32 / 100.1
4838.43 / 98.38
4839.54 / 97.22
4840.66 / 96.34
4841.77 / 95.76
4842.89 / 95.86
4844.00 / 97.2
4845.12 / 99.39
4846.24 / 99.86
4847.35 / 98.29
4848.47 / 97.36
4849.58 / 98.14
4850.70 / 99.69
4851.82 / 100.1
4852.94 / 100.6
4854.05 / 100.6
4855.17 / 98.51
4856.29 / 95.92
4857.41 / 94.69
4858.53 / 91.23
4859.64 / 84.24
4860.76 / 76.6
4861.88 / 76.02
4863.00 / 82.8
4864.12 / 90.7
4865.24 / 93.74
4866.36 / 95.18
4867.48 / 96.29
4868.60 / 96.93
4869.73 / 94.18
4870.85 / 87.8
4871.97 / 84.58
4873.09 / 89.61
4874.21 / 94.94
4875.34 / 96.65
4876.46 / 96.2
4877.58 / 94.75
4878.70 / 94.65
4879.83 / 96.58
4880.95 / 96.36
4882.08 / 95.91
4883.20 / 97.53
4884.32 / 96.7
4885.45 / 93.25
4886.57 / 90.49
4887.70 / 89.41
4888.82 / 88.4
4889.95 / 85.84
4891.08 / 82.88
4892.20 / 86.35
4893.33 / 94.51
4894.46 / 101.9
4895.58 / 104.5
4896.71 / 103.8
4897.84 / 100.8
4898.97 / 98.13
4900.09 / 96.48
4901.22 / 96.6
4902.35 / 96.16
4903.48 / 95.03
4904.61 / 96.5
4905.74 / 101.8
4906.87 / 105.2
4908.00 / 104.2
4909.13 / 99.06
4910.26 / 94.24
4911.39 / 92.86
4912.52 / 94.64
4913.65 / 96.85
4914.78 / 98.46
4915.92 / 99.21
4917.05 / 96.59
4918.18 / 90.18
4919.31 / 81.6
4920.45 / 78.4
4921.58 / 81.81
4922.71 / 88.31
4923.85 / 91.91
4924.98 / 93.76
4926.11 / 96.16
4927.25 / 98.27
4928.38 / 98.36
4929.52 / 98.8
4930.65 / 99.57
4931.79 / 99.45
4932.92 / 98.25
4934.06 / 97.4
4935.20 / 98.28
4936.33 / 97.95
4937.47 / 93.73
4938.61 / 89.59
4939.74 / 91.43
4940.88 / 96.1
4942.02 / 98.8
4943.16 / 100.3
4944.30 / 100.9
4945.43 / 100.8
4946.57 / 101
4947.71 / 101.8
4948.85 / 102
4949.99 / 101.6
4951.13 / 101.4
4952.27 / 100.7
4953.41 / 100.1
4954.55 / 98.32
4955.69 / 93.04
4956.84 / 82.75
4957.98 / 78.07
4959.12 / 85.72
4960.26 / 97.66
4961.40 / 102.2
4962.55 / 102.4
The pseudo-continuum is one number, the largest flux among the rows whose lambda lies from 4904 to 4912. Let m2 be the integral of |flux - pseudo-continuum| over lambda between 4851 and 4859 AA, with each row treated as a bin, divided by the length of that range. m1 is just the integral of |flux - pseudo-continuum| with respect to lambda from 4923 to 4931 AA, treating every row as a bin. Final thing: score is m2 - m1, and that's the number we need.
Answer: -63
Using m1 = 71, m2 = 8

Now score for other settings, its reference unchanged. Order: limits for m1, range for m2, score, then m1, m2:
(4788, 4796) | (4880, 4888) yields -42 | 52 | 11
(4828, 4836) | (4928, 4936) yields -51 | 57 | 7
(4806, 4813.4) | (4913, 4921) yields -52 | 65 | 14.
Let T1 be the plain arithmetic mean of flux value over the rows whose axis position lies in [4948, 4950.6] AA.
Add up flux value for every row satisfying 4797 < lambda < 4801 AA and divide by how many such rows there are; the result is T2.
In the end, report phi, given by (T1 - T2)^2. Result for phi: 18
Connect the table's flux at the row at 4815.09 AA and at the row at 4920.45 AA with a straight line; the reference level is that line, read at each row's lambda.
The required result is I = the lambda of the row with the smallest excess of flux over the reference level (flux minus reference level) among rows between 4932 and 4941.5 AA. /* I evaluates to 4938.61 AA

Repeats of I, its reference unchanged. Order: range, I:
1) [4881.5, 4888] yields 4887.70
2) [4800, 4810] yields 4800.70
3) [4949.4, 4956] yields 4955.69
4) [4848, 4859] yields 4858.53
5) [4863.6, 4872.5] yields 4871.97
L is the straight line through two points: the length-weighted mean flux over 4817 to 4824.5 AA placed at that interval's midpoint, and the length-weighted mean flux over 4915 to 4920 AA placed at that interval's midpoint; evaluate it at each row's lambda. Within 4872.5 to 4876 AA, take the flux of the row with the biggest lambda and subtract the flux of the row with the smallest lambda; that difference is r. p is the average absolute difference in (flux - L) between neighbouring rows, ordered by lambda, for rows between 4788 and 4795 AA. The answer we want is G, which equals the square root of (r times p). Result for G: 2.2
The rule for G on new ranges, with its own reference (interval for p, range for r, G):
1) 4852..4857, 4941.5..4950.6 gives 2.1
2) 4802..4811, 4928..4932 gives 1.2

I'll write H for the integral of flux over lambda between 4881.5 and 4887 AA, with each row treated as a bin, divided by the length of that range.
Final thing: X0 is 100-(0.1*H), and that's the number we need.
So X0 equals 90.5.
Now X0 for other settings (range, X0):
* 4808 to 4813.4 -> 90.3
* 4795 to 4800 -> 90.1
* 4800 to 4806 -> 90.3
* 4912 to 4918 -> 90.3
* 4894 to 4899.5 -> 89.8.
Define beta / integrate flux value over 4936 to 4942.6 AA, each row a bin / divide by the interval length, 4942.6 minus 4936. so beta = 94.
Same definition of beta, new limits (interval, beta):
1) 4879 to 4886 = 96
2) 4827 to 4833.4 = 98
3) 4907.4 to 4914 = 97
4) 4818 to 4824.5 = 100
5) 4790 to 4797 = 99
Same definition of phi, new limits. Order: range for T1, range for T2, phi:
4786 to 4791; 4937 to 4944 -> 8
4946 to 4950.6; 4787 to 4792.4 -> 13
